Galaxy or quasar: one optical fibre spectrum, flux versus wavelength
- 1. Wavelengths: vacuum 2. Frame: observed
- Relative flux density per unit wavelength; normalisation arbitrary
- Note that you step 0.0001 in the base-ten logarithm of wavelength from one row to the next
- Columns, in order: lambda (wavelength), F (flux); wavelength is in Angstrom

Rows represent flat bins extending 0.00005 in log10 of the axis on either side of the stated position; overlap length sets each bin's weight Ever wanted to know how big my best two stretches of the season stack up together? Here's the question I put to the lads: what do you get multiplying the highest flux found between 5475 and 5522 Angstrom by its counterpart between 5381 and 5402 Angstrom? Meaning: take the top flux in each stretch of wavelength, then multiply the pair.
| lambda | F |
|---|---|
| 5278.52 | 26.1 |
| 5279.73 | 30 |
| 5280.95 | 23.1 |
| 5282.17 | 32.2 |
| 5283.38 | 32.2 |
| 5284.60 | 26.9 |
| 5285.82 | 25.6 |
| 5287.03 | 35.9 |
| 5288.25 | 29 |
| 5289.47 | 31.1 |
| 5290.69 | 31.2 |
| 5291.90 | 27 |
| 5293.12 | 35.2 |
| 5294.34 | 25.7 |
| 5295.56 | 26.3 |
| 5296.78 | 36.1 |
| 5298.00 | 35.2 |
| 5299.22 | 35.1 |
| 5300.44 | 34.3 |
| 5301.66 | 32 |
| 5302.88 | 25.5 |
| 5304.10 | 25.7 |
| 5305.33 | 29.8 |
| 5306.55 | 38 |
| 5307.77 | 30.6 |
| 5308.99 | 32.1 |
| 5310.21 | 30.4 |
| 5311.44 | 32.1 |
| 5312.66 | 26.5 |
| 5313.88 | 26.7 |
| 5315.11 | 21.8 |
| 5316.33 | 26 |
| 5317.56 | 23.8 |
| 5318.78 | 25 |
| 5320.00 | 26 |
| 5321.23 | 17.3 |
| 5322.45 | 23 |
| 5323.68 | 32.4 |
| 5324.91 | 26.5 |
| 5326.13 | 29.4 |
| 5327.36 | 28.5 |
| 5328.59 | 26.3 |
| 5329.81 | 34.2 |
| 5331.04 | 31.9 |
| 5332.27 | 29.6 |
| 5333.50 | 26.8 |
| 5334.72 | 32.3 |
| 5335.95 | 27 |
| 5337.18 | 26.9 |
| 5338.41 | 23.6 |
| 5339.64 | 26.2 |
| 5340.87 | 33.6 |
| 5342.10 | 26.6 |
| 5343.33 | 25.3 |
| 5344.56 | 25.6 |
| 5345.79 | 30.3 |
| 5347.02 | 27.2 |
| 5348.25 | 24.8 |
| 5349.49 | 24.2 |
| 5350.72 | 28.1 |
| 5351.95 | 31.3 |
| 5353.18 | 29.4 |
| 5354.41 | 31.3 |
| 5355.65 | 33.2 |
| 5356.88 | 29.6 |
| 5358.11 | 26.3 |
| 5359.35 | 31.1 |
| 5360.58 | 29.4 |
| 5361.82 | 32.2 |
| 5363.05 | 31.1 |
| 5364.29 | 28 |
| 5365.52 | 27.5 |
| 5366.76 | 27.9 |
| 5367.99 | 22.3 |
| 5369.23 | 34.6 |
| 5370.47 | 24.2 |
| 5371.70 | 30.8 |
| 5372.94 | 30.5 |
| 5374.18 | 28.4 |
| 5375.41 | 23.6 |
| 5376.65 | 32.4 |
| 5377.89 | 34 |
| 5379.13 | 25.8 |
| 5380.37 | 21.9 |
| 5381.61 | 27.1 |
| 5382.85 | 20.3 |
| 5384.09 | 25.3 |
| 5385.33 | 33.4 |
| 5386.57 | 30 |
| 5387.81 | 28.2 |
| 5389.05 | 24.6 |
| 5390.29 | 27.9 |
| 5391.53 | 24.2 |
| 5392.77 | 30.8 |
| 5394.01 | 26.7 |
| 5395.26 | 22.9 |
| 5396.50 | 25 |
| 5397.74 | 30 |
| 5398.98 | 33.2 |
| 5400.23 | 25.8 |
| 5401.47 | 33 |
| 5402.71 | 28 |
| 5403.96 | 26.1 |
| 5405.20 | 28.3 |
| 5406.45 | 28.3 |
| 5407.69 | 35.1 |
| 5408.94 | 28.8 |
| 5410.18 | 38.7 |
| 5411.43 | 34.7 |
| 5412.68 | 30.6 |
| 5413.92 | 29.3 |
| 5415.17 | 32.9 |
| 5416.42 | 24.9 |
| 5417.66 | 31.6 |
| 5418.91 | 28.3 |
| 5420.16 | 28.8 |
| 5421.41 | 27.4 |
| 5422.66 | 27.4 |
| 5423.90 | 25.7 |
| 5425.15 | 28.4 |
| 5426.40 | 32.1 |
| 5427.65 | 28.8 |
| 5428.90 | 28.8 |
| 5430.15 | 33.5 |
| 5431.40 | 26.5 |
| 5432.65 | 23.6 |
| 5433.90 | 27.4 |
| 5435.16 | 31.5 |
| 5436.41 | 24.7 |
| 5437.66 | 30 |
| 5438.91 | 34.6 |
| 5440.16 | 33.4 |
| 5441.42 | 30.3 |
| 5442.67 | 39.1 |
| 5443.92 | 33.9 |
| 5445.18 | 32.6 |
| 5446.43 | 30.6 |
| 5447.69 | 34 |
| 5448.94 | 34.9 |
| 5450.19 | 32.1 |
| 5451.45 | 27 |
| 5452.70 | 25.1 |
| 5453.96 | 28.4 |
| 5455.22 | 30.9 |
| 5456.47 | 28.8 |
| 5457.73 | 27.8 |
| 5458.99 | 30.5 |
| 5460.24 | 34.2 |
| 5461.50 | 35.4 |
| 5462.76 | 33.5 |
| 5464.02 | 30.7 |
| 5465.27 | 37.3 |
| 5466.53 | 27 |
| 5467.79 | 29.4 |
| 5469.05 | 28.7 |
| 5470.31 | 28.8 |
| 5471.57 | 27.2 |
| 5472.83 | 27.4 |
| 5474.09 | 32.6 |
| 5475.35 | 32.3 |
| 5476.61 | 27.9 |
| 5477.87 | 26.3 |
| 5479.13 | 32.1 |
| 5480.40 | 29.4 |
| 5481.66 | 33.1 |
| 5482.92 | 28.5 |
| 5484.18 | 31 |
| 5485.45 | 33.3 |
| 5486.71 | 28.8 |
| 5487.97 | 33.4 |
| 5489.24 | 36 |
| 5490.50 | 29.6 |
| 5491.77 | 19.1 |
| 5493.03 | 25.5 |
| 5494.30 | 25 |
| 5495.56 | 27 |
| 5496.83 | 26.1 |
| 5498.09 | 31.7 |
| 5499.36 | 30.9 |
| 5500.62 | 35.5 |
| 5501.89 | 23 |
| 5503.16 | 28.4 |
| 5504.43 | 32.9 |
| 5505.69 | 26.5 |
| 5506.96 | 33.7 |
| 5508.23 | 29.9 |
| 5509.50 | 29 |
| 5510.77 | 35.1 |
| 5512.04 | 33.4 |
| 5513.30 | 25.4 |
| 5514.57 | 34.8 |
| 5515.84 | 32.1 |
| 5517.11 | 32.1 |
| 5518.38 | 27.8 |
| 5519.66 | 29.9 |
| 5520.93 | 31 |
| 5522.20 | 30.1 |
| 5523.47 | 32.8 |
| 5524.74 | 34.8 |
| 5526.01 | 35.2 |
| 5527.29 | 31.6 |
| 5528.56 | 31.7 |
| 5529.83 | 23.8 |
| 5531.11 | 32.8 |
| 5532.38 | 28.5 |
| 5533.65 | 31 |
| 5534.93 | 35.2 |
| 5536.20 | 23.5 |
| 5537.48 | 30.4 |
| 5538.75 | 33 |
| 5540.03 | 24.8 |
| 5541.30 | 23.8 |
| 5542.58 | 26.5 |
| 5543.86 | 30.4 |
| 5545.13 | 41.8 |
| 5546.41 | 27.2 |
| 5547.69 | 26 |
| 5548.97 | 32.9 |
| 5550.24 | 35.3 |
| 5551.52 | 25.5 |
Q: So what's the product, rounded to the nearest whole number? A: 1202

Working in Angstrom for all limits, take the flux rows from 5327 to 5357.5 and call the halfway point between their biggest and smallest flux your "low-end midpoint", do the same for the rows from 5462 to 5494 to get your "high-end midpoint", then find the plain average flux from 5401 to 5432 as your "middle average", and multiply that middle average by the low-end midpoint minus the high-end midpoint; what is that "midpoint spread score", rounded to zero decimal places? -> 21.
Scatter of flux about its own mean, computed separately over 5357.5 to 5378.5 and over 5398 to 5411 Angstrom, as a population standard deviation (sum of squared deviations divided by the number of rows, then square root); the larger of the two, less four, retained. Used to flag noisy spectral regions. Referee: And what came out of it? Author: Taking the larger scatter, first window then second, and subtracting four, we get 0.0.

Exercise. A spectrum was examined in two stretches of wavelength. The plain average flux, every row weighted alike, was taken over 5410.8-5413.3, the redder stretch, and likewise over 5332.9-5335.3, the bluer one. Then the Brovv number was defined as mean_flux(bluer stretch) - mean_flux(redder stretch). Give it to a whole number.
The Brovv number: -3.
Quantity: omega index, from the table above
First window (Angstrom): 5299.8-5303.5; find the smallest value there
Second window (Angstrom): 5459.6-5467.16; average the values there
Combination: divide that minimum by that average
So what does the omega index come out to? 0.77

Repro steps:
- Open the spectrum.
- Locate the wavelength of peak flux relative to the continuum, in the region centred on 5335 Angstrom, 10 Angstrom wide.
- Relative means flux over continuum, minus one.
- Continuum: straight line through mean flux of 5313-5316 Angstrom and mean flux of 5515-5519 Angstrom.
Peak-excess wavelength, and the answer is 5334.72 Angstrom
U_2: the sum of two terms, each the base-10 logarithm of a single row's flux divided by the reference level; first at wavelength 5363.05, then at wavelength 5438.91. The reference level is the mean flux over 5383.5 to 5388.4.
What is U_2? 0.10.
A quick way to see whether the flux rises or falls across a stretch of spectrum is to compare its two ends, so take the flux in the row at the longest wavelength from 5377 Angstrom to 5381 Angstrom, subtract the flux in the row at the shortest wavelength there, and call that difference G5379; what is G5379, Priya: -12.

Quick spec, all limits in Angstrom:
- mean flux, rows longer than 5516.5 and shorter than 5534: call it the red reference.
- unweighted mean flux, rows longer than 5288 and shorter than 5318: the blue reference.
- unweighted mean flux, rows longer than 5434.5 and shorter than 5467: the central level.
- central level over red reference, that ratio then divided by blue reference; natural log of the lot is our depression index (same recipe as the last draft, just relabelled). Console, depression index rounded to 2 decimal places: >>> -3.38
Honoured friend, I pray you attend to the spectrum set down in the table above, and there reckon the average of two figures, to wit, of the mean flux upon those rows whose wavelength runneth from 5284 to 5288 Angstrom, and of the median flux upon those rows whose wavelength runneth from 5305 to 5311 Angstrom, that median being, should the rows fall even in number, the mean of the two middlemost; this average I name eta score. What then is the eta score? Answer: 30.0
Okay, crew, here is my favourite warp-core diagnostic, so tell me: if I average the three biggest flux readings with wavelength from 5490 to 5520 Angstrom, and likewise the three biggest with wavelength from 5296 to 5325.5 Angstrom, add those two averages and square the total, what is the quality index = 5122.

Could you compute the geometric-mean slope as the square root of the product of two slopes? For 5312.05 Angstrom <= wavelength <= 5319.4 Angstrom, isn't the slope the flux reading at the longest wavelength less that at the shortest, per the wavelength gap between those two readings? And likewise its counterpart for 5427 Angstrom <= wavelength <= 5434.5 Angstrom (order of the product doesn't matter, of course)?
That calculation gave 0.23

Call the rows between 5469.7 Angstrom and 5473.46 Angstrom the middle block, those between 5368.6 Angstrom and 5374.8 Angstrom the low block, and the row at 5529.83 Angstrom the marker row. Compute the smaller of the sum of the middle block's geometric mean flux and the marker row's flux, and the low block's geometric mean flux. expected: 29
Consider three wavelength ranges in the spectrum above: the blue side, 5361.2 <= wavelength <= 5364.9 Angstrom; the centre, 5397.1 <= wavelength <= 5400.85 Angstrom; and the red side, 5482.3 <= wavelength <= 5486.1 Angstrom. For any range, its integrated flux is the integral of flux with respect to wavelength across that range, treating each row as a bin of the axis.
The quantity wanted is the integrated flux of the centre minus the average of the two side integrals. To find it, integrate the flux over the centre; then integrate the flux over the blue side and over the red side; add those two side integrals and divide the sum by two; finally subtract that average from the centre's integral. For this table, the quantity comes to -4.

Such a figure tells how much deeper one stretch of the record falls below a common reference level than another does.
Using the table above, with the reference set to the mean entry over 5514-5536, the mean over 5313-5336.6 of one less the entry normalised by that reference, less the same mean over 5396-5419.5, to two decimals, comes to 0.10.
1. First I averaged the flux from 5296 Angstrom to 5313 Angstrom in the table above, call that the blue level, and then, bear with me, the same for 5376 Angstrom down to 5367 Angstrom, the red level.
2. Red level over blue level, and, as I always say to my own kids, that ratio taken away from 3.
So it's 2.12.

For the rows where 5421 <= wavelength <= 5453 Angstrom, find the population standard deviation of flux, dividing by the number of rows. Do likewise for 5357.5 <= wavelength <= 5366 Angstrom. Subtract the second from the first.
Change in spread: 1.69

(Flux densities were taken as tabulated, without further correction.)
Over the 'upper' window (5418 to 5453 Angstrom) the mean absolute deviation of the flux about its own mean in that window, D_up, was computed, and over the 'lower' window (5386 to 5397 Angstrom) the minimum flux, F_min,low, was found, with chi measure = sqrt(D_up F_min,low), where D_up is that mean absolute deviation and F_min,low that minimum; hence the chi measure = 8.3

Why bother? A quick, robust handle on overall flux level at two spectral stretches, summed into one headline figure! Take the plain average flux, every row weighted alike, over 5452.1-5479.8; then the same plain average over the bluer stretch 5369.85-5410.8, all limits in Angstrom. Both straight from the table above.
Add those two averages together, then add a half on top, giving 59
